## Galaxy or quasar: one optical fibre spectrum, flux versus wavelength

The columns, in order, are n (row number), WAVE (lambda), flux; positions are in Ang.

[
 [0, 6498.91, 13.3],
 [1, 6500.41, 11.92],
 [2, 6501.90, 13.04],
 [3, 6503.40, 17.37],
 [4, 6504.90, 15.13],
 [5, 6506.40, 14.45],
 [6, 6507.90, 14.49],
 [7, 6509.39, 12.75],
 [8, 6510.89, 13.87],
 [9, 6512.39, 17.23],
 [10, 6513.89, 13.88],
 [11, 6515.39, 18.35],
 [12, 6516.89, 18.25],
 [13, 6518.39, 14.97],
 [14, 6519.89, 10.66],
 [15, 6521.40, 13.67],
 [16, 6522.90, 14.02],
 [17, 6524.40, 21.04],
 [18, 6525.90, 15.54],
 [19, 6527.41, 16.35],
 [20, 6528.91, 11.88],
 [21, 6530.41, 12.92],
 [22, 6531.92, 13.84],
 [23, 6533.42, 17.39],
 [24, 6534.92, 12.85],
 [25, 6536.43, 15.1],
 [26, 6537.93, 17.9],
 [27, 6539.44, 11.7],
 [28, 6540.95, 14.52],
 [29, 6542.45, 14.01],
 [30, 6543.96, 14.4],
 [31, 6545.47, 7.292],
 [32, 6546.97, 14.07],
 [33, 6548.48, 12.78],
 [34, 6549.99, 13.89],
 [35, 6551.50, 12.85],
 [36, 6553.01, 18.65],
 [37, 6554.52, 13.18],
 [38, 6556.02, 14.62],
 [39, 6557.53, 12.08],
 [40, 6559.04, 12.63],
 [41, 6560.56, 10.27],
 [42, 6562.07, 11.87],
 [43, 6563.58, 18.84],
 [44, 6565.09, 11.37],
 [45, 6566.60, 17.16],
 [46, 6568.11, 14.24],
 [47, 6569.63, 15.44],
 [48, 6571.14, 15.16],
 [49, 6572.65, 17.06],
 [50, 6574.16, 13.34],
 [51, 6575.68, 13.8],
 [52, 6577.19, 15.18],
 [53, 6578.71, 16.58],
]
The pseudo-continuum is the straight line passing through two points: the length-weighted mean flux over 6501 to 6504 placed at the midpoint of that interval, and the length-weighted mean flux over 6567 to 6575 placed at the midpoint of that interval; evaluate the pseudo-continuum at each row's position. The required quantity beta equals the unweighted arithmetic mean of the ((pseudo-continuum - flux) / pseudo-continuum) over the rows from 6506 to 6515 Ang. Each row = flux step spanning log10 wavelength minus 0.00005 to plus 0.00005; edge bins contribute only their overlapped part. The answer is 0.03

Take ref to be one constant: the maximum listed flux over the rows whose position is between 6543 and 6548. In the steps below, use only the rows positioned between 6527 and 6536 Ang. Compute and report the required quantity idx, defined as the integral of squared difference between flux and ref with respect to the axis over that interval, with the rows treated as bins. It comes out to 35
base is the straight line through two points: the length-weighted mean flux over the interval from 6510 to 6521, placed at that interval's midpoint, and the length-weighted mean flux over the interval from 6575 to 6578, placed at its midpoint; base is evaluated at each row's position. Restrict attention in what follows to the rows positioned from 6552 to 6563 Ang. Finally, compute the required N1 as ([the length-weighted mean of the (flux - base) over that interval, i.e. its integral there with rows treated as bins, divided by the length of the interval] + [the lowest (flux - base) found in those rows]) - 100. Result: -106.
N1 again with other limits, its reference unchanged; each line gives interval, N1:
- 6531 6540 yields -103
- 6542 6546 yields -110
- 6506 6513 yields -103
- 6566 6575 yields -100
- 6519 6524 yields -106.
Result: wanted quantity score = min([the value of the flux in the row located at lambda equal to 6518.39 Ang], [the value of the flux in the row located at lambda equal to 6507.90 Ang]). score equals 14.5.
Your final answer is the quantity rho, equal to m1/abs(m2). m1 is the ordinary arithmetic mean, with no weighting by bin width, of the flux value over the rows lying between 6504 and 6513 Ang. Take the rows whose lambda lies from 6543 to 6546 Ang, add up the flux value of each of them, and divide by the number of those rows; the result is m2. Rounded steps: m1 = 14.7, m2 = 10.8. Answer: 1.35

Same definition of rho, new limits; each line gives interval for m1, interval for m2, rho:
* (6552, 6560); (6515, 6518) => 0.78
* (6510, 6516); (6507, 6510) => 1.16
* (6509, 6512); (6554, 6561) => 1.06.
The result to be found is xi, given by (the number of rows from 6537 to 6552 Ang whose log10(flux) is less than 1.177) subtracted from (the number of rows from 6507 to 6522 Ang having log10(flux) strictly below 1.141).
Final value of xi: -6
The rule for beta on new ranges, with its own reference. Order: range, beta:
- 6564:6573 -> 0.00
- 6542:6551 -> 0.15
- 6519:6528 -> -0.01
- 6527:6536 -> 0.05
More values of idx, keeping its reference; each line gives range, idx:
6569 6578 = 16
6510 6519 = 59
